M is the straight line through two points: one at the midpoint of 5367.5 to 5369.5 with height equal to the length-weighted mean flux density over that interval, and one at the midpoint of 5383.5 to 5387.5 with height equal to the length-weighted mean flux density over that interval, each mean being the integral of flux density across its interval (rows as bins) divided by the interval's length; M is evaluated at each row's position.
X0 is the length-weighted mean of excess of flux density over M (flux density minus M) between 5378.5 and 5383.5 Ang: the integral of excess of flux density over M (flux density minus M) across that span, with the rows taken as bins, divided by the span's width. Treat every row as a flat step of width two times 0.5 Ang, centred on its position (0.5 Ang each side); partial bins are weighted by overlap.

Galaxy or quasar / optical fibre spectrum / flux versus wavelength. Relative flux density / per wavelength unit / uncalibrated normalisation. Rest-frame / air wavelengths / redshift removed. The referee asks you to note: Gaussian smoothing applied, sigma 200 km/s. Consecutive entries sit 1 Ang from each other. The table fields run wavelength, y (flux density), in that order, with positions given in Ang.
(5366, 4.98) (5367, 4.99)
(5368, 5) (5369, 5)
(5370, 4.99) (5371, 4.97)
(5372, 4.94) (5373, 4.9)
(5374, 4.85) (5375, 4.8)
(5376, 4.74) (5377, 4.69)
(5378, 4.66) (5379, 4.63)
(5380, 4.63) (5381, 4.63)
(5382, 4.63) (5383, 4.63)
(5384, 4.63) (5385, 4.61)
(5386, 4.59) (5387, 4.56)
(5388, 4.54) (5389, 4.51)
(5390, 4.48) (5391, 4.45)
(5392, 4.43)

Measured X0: -0.07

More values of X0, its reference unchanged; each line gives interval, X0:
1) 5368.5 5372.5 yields 0.02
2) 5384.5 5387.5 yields 0.00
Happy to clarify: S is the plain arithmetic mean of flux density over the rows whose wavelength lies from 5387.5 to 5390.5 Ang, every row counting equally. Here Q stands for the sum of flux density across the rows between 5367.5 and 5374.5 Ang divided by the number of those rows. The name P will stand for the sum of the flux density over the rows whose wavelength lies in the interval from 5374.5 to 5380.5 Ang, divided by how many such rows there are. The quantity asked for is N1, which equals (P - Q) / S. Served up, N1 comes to -0.06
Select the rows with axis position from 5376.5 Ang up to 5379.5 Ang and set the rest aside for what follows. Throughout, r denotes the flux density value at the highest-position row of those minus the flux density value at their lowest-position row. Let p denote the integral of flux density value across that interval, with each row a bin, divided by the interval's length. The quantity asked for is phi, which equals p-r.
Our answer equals 4.7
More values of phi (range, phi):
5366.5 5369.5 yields 5.0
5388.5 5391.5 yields 4.5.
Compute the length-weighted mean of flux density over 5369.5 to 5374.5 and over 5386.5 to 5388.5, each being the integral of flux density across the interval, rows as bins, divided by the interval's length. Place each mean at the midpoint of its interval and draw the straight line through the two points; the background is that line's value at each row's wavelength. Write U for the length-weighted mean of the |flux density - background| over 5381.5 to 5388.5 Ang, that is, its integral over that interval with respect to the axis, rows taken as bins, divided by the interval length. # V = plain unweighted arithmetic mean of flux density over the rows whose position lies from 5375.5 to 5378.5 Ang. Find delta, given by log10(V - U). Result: 0.670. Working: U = 0.01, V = 4.70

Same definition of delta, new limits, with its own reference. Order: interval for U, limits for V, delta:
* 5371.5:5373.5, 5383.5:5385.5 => 0.664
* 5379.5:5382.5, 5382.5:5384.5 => 0.658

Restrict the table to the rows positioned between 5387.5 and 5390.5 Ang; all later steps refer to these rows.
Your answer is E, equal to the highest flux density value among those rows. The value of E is 4.54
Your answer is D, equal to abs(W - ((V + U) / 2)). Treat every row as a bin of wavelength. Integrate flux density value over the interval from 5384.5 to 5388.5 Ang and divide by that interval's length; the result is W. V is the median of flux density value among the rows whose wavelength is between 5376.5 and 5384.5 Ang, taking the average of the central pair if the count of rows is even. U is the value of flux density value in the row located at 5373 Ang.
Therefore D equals 0.19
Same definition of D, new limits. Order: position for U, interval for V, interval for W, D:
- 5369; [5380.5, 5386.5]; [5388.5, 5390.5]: 0.32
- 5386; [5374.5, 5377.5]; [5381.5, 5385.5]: 0.04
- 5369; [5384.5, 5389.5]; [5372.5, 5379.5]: 0.03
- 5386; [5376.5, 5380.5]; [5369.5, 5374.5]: 0.31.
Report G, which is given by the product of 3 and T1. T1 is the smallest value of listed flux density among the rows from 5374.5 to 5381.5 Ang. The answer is 13.9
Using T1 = 4.63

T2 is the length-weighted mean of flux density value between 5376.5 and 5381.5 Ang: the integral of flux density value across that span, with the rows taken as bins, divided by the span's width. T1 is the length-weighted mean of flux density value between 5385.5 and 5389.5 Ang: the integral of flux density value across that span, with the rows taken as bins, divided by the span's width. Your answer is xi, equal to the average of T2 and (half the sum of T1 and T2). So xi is 4.62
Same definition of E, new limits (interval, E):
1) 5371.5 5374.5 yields 4.94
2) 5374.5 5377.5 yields 4.8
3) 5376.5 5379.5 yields 4.69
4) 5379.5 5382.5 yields 4.63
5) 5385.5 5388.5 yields 4.59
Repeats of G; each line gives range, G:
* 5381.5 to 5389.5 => 13.5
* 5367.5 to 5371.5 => 14.9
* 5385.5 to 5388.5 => 13.6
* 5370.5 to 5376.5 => 14.2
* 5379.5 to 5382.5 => 13.9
